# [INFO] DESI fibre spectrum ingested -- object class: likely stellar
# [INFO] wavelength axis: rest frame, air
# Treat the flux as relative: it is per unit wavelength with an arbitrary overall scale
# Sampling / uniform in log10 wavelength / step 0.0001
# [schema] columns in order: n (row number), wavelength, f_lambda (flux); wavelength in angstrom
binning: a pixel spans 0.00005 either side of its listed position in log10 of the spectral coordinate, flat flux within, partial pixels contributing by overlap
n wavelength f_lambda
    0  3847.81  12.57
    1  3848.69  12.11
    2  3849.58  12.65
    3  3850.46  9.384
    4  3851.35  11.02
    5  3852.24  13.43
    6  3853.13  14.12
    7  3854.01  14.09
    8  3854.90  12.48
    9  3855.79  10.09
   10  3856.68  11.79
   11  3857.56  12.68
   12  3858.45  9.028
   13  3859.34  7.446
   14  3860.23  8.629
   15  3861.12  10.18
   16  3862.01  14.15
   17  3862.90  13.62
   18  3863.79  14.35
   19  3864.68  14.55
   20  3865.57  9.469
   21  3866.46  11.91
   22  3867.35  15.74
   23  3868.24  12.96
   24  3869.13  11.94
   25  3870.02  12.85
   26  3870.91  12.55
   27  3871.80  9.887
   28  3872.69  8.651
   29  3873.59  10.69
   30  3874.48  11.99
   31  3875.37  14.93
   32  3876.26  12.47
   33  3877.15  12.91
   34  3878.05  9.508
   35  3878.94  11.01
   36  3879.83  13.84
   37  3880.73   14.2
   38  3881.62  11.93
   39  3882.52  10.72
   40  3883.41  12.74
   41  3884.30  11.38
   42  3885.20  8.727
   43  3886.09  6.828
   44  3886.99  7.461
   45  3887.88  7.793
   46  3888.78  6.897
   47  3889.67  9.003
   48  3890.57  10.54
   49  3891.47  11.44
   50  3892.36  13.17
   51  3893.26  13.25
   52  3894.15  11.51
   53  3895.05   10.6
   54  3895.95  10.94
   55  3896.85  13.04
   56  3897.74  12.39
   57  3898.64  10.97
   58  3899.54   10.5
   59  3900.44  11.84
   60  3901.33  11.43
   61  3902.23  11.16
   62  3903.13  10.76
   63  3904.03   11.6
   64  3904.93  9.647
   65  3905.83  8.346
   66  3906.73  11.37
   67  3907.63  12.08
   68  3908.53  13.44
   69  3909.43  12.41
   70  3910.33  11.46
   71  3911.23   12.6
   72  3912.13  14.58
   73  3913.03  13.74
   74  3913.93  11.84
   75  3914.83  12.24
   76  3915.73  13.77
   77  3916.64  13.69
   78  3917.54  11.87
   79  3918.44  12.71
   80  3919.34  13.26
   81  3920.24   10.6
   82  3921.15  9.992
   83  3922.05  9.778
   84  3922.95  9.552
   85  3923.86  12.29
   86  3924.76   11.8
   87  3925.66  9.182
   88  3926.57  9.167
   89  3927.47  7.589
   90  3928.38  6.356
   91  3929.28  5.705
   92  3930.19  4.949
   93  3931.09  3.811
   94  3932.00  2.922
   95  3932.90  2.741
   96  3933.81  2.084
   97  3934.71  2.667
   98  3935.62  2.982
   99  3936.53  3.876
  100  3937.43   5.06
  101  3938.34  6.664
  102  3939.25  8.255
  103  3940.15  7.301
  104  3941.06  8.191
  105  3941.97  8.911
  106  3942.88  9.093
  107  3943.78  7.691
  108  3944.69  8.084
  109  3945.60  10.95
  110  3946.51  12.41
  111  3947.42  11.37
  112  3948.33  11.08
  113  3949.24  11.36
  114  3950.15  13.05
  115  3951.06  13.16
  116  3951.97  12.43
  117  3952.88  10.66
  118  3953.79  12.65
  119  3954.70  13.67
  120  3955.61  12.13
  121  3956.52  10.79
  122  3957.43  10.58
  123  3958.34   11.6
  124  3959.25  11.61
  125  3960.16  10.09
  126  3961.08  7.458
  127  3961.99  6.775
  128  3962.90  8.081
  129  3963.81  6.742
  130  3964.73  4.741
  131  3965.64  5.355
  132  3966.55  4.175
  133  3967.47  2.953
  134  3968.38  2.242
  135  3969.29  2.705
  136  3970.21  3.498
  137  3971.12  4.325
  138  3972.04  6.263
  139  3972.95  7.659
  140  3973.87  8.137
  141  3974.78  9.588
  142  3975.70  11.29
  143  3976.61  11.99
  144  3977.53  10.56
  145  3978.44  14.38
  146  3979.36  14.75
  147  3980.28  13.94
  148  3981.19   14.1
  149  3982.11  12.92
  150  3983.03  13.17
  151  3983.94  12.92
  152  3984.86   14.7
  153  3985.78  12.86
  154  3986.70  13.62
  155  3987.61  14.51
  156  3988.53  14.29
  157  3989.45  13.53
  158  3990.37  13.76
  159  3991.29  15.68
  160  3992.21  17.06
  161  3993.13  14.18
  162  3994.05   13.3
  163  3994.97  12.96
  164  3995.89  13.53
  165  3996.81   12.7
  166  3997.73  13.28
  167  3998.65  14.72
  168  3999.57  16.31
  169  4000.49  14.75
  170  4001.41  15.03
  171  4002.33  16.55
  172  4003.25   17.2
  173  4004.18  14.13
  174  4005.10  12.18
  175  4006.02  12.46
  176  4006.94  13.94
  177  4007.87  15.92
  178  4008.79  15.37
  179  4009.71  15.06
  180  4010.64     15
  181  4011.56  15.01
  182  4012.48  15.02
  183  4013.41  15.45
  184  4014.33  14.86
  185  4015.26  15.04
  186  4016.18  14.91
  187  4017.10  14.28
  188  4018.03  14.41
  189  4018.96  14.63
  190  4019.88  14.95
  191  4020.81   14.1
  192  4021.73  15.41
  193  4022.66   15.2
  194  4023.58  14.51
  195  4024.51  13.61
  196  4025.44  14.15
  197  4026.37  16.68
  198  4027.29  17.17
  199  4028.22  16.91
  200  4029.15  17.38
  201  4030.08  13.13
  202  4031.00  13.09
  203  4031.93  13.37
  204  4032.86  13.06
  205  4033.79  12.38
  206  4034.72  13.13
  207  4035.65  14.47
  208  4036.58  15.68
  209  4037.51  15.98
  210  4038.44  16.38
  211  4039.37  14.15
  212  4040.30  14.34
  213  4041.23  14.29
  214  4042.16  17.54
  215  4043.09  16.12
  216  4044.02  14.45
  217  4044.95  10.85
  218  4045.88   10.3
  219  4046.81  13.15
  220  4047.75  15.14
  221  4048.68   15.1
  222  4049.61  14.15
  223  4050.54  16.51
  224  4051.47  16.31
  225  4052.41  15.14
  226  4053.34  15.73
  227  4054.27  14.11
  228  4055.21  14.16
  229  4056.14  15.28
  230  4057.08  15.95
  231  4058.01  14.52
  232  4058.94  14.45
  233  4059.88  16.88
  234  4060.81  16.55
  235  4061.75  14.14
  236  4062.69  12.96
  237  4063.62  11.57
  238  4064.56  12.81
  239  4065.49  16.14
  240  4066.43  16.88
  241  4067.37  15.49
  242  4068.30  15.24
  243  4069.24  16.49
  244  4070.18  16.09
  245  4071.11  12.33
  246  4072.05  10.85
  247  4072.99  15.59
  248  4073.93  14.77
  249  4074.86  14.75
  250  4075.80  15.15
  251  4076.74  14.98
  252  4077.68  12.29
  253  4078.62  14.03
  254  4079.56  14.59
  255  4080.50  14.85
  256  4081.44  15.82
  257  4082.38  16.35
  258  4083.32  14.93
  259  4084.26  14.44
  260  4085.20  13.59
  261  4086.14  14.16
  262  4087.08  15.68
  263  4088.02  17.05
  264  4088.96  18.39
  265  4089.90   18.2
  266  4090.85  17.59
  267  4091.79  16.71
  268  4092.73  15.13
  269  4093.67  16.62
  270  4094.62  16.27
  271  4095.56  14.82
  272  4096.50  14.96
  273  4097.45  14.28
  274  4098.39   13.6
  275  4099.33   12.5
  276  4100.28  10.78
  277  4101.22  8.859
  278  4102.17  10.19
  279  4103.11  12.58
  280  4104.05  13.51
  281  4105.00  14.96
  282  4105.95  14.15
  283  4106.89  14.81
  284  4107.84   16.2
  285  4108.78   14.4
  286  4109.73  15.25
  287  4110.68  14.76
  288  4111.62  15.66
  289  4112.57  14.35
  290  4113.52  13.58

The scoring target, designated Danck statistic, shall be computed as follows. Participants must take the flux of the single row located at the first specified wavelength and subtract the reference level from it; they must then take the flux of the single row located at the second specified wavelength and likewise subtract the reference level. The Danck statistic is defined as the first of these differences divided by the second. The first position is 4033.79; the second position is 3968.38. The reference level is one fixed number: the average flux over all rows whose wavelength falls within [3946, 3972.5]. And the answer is -0.6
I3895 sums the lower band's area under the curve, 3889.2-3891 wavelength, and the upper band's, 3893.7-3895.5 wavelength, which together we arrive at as 37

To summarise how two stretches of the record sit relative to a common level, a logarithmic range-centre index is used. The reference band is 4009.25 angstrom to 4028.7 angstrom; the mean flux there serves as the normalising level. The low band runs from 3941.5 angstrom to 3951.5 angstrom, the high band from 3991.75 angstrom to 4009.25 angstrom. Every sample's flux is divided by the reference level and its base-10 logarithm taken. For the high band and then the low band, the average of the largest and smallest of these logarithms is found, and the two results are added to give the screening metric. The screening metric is -0.19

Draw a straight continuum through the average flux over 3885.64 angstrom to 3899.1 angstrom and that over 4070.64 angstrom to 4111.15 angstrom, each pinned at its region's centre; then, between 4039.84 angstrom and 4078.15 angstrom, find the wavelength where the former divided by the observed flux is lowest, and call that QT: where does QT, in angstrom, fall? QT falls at 4042.16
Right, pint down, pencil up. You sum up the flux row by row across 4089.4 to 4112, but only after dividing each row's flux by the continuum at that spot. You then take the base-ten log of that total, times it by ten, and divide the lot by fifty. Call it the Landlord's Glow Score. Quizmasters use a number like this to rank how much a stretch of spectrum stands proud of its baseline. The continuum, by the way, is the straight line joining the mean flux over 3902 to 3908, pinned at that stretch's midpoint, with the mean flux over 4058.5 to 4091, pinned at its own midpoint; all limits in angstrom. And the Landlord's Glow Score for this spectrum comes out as 0.269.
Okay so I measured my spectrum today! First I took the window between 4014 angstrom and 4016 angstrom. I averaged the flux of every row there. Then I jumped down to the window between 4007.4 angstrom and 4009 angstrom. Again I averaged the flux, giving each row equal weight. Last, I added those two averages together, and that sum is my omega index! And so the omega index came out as 30.6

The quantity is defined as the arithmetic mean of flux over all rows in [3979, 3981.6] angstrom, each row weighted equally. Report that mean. 14.3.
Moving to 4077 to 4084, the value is 14.7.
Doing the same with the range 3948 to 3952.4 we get 12.2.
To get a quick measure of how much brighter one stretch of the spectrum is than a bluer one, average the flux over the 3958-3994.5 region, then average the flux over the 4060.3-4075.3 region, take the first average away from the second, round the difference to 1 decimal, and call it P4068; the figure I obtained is 4.3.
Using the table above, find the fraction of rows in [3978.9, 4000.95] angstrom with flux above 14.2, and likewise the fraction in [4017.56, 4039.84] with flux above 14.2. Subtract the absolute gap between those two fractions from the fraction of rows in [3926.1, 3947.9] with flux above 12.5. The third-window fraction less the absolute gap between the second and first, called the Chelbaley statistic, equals -0.2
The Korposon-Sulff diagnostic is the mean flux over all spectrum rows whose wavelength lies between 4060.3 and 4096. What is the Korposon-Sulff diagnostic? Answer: 15.1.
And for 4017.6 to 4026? 14.6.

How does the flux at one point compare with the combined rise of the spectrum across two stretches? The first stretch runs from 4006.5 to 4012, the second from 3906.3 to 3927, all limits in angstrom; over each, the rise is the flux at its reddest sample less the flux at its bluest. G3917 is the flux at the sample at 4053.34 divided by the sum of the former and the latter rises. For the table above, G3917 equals -14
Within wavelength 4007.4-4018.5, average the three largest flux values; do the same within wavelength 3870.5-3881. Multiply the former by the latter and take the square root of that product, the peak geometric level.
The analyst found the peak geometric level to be 14.9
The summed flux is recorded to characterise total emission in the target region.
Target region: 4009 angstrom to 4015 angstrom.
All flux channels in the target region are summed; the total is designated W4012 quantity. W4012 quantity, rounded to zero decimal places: 90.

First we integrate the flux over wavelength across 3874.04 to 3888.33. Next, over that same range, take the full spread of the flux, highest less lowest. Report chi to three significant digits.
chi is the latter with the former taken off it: -151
